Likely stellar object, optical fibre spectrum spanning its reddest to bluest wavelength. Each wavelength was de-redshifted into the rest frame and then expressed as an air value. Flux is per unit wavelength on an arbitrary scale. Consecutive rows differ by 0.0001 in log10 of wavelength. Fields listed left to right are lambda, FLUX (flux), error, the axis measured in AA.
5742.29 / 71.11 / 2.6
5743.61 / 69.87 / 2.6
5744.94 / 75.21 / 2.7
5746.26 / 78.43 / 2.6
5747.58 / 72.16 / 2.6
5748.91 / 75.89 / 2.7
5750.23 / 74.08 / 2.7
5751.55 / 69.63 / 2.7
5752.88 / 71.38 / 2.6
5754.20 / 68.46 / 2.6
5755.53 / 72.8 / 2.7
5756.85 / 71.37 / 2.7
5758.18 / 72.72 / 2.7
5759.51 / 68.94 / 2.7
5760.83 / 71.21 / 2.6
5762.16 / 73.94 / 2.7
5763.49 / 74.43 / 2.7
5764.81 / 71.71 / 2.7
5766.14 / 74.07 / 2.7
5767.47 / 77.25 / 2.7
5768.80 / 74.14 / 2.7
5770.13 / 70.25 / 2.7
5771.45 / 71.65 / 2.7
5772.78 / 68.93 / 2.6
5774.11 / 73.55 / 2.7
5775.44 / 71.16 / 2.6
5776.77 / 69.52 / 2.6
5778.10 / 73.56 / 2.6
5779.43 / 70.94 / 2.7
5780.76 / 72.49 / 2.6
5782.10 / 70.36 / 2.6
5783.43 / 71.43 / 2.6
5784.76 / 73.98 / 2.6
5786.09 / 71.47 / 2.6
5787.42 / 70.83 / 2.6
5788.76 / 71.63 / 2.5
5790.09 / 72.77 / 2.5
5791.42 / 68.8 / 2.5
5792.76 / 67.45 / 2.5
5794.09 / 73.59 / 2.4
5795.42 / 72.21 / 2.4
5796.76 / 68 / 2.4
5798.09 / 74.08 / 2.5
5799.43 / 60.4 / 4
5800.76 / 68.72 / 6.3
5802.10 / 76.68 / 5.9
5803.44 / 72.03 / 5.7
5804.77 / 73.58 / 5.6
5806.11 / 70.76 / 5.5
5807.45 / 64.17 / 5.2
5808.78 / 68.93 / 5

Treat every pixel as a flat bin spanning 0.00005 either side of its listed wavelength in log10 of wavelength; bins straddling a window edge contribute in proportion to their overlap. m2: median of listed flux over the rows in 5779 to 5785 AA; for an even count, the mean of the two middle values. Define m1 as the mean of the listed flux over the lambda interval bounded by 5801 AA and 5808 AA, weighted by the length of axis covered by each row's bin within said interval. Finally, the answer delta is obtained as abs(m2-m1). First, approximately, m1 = 71.3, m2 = 71.4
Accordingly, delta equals 0.1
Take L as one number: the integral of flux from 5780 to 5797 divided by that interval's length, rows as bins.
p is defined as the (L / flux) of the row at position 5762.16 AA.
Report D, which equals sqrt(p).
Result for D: 0.98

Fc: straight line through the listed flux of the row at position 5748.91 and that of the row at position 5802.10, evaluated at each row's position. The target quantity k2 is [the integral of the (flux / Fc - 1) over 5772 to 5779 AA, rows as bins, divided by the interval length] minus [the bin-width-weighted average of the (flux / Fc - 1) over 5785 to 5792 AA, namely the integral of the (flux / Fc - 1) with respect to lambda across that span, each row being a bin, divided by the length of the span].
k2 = 0.00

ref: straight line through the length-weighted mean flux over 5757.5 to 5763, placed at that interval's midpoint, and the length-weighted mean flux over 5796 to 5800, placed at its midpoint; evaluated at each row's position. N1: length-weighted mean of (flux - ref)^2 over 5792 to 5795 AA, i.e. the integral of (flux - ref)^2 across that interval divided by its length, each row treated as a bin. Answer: 15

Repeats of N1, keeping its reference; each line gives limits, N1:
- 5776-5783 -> 5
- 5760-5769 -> 11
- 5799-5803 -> 46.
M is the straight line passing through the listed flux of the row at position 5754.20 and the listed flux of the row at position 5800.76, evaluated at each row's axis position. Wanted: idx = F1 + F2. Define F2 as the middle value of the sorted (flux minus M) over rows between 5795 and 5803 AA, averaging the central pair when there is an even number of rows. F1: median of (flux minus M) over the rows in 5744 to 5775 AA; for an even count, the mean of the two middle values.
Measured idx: 6.0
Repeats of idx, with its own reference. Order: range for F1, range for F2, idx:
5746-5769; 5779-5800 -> 7.1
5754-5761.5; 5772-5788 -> 5.5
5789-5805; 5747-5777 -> 6.6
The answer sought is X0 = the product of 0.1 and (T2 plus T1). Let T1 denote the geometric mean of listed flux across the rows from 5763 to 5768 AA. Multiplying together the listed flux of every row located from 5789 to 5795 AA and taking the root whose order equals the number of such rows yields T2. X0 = 14.5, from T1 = 74.3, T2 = 70.6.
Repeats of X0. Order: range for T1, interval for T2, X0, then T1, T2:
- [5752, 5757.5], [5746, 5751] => 14.6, 71.0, 75.1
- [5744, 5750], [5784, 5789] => 14.7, 75.4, 72.0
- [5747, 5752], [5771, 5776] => 14.4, 72.9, 71.3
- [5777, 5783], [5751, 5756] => 14.2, 71.8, 70.5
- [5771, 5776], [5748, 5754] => 14.4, 71.3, 72.7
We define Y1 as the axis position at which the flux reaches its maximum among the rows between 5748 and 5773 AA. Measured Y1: 5767.47 AA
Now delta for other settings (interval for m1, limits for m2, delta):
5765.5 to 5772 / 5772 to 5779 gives 2.4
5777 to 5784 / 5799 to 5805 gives 0.5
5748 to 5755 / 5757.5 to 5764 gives 0.8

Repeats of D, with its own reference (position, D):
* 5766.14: 0.98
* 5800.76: 1.02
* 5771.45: 1.00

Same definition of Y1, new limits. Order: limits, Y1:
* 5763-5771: 5767.47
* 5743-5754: 5746.26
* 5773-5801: 5798.09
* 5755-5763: 5762.16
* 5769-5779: 5778.10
